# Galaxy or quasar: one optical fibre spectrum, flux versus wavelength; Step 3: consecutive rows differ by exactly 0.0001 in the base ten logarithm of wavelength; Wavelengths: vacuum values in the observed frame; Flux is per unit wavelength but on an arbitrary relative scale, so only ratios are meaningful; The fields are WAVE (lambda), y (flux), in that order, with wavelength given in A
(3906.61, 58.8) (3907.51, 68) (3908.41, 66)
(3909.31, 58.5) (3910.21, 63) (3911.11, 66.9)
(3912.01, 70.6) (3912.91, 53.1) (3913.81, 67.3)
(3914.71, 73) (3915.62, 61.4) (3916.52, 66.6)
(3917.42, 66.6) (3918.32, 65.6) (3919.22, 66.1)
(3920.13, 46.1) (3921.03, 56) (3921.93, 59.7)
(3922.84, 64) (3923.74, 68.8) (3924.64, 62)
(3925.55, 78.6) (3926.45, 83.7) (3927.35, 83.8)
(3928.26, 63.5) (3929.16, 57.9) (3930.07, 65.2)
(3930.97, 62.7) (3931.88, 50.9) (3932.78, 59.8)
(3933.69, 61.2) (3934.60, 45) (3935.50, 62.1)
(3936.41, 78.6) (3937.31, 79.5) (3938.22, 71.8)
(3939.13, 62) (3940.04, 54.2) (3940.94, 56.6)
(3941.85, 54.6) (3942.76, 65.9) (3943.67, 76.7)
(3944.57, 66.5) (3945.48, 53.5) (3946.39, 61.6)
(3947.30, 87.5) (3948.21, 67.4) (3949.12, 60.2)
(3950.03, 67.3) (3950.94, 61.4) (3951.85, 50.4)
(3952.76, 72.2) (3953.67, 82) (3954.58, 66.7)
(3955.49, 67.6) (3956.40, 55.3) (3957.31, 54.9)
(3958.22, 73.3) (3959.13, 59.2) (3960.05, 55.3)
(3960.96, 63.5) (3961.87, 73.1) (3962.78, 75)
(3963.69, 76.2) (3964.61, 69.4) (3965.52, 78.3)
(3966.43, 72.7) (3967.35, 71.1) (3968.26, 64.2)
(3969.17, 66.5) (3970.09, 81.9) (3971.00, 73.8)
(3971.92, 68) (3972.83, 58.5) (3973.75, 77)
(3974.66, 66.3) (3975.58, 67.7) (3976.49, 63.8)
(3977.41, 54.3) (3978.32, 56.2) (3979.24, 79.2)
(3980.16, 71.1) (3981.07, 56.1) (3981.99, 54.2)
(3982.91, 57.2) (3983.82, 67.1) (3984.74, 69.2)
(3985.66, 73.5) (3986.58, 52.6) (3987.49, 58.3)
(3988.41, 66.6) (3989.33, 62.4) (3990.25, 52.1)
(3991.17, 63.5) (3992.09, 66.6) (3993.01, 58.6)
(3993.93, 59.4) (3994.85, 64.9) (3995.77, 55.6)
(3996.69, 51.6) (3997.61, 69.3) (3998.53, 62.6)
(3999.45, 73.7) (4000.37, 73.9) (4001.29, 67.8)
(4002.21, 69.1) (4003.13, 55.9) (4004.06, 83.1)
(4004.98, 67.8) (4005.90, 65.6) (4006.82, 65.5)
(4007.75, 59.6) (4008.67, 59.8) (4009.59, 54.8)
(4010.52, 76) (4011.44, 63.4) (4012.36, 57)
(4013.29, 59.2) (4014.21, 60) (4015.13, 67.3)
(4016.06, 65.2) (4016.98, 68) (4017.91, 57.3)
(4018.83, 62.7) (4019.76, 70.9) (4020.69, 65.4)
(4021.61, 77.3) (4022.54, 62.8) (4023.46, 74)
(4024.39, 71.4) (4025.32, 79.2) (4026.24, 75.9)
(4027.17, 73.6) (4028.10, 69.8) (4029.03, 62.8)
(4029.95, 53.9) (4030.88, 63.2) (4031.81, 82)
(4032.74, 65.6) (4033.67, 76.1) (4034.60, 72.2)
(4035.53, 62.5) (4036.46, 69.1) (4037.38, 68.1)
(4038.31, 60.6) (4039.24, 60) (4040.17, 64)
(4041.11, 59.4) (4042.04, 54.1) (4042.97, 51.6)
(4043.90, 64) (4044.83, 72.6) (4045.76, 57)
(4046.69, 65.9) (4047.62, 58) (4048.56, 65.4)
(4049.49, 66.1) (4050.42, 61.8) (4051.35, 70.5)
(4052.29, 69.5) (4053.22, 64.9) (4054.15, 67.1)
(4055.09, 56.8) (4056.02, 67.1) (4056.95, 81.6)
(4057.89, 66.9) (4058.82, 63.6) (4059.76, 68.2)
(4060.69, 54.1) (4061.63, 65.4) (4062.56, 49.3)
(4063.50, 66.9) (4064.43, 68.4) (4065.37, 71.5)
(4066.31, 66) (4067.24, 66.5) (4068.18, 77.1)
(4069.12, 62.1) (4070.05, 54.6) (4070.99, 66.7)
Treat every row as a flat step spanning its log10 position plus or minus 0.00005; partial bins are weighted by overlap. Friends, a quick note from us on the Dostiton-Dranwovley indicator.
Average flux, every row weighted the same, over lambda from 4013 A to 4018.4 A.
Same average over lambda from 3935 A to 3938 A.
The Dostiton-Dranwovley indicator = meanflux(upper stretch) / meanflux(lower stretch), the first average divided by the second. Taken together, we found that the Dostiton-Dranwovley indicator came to 0.86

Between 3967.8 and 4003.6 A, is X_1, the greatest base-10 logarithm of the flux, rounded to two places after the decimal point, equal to 1.91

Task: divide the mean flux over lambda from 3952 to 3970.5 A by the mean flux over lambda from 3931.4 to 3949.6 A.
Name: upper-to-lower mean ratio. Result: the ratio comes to 1.08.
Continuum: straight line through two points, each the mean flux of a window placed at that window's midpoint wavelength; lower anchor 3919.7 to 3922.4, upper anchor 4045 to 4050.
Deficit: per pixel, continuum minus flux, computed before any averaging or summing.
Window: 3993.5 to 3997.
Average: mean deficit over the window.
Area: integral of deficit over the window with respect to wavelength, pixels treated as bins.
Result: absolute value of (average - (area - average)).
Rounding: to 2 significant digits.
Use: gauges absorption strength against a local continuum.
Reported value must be 1.8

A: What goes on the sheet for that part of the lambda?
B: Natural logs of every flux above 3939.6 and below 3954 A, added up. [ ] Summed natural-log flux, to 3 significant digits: 66.6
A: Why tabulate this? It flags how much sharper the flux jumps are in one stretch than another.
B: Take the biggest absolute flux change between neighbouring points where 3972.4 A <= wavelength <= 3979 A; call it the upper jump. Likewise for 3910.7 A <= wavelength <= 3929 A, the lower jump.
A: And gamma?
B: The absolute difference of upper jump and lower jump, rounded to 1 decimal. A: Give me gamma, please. 1.8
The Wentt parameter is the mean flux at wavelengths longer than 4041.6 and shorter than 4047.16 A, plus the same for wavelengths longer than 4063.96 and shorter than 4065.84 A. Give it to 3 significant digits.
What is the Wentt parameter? 131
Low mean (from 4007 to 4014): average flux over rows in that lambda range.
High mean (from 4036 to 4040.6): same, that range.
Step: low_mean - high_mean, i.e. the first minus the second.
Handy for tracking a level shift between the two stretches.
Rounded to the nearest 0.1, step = -3.0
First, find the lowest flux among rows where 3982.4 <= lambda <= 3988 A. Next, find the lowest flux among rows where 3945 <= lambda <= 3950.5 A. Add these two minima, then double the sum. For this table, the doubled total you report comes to 212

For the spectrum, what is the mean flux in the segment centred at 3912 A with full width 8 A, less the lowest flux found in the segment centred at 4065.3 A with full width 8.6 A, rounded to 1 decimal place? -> 15.1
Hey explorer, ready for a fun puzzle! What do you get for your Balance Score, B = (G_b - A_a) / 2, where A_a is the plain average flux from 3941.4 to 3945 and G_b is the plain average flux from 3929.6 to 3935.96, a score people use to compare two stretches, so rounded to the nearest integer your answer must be -4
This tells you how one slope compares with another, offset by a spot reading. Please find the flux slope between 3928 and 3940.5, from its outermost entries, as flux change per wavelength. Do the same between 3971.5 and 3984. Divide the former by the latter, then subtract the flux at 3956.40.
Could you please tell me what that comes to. -45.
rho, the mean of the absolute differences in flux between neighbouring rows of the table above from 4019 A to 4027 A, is 8.1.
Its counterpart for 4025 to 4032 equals 7.6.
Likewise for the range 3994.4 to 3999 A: 9.4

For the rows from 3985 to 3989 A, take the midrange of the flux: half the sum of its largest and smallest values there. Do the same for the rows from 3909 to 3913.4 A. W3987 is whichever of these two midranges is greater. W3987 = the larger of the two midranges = 63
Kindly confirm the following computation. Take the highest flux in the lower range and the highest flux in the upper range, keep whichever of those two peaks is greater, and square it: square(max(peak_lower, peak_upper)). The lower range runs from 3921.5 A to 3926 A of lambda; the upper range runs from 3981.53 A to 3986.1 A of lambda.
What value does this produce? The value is 6178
